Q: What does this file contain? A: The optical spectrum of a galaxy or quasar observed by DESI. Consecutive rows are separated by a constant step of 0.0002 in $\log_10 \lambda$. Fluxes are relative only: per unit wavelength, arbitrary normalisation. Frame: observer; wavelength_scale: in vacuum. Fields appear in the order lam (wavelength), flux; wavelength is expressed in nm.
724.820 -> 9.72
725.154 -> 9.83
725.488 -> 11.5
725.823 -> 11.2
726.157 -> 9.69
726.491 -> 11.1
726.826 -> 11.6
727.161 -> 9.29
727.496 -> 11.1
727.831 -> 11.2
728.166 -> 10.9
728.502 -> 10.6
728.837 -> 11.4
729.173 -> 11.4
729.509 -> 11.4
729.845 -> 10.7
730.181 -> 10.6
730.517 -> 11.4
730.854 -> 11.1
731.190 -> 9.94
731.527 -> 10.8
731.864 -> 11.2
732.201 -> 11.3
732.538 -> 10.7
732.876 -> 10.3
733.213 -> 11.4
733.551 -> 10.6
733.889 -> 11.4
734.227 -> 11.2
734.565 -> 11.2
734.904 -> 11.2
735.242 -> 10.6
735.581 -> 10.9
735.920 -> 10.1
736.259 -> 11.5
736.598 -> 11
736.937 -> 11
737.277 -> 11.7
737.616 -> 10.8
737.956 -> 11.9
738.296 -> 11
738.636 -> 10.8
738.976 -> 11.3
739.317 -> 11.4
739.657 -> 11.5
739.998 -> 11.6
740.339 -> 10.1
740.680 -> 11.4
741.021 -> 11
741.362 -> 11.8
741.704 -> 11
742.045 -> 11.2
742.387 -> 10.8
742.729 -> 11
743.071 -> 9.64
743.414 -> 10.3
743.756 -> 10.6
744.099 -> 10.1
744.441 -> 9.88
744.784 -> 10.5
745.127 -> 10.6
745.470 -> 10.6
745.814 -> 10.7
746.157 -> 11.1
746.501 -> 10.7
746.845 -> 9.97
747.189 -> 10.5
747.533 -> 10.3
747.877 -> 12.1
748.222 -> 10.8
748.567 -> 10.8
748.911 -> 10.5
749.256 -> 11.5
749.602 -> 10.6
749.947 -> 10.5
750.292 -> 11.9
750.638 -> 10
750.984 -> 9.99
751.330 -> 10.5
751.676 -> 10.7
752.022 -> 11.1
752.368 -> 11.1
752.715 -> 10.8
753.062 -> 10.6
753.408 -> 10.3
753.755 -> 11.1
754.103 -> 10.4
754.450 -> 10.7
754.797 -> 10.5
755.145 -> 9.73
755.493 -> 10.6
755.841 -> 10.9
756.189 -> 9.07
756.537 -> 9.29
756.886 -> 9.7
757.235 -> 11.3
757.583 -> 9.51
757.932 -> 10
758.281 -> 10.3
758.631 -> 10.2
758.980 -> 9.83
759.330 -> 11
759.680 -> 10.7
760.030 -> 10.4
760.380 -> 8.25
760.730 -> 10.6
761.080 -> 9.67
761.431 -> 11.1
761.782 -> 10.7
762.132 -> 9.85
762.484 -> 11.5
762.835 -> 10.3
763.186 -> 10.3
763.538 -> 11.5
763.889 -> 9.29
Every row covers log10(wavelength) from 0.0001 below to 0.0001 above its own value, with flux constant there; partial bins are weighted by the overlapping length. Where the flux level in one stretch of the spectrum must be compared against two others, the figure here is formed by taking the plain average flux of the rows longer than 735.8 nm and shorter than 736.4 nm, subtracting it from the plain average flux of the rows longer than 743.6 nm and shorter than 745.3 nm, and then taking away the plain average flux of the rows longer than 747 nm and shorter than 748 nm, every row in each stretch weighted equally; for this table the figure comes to -11.4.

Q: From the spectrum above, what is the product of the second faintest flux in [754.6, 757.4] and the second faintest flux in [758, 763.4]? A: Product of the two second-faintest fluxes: 90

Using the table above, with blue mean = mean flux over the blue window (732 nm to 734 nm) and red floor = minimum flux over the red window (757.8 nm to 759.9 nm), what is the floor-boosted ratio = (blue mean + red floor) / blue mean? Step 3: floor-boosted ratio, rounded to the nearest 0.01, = 1.90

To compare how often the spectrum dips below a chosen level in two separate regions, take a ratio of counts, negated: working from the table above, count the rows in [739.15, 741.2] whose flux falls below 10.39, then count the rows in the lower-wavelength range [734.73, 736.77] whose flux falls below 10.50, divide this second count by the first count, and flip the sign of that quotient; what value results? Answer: -1.00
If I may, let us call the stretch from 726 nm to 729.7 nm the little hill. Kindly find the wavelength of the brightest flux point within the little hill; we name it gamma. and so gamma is 726.826 nm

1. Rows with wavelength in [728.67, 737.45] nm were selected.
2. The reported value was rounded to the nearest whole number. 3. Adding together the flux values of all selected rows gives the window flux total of 286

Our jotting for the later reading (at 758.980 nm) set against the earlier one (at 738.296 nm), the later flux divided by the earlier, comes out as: 0.89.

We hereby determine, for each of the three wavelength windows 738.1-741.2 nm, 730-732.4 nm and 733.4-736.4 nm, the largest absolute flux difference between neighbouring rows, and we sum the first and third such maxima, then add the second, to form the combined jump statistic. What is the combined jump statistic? 4.1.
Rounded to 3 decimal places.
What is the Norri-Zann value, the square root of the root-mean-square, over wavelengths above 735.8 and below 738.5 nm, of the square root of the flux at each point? 1.826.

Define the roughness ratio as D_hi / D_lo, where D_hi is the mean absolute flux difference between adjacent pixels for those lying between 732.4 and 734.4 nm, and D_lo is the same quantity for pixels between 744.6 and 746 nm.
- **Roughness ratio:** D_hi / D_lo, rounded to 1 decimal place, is 9.9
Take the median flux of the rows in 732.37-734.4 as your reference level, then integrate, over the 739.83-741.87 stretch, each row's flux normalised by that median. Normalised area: 2.08 nm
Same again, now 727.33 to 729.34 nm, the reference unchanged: 2.04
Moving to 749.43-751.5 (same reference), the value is 2.00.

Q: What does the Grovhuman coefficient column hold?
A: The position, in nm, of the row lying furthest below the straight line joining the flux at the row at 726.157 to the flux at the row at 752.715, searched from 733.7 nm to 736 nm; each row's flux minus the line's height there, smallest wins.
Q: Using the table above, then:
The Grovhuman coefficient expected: 735.920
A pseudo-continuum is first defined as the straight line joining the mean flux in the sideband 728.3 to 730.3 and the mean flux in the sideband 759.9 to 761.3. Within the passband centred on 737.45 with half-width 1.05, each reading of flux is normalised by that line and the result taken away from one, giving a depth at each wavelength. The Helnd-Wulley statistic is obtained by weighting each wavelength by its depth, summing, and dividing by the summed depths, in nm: 737.57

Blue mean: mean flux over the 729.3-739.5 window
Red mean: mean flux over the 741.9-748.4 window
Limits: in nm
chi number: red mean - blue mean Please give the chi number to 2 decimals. -0.42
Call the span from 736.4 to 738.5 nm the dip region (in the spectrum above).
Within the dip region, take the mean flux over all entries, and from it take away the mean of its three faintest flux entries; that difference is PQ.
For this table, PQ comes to 0.3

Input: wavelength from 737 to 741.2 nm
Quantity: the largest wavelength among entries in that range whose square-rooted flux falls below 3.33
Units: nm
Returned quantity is 741.021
